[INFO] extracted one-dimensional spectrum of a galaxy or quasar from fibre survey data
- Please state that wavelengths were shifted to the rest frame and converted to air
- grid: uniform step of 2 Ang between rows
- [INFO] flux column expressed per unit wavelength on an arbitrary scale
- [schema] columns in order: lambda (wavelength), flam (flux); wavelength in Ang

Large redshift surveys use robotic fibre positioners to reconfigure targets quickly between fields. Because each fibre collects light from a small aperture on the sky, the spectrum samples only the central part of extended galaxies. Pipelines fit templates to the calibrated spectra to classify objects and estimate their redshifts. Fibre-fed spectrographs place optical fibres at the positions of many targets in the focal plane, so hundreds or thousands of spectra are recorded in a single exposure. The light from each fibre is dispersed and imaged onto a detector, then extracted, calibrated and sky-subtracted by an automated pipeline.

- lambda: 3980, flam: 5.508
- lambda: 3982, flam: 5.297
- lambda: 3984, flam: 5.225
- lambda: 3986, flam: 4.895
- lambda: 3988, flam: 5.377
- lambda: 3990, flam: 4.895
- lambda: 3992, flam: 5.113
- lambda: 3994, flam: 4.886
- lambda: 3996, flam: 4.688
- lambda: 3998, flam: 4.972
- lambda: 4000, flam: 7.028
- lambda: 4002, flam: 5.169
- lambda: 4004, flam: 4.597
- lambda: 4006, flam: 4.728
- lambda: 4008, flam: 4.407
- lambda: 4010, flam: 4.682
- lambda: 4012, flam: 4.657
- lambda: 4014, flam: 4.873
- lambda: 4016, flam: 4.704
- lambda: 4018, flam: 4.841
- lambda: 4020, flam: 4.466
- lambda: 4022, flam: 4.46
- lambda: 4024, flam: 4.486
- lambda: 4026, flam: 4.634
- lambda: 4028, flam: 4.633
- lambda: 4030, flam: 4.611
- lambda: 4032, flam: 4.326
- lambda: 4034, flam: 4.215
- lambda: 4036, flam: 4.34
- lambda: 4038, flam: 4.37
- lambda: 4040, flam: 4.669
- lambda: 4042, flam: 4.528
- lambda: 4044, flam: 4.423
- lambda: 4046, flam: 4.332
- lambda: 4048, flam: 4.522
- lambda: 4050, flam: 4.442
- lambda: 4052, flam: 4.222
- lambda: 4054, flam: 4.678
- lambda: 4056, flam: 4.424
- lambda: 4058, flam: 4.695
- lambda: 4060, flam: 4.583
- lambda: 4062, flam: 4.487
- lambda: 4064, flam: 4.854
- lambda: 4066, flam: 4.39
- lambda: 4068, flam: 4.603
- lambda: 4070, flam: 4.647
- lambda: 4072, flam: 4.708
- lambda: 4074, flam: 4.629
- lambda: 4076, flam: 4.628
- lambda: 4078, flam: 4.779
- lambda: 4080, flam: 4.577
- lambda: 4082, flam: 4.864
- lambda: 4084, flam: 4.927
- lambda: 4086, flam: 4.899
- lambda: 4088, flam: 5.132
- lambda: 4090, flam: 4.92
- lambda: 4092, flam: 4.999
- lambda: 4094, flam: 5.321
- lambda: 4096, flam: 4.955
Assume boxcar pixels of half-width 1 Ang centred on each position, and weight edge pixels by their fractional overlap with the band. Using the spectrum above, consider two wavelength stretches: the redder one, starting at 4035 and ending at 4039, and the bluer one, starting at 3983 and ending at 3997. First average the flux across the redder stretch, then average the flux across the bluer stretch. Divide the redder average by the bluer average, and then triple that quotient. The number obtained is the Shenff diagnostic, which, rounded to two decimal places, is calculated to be 2.61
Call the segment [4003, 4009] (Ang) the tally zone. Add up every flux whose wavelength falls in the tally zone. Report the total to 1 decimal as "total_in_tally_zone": 13.7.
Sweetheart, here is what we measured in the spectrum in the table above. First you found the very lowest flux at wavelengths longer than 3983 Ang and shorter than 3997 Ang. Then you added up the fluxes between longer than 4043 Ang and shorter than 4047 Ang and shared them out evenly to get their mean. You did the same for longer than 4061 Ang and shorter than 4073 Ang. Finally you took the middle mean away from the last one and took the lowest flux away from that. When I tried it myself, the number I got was -4.5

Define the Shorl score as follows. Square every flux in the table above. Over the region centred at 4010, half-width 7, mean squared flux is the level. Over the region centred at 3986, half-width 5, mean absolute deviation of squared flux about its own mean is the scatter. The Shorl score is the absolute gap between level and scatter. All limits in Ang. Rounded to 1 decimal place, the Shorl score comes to 19.8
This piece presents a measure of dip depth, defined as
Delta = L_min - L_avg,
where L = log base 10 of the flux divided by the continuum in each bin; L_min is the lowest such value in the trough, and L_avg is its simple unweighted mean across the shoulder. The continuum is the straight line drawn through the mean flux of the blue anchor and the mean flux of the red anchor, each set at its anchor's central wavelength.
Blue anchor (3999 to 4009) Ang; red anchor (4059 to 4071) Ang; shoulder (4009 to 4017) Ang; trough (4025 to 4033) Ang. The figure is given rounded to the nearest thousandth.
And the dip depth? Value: -0.023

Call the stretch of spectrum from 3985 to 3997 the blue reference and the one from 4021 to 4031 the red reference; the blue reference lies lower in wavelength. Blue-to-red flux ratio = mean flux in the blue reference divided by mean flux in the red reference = 1.09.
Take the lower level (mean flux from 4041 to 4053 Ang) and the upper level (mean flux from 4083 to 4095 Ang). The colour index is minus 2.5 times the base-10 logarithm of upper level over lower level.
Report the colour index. -0.14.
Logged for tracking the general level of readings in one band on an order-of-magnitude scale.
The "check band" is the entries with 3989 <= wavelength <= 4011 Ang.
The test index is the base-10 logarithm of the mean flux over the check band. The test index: 0.700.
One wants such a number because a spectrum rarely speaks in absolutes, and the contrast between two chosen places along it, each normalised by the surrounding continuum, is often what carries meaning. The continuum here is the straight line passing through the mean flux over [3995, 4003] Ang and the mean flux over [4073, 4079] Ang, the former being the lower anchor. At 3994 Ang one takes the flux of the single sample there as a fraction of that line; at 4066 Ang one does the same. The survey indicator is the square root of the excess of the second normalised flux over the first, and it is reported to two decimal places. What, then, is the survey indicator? 0.18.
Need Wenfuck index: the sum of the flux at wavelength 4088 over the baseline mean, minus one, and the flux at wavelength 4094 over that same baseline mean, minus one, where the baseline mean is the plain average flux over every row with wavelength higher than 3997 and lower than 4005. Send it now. -0.08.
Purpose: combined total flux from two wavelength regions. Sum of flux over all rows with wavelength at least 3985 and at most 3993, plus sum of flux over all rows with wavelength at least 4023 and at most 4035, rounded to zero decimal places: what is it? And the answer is 47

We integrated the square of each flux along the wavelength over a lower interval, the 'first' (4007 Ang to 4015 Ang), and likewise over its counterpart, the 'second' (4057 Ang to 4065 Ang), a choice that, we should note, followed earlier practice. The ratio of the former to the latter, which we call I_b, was 1.00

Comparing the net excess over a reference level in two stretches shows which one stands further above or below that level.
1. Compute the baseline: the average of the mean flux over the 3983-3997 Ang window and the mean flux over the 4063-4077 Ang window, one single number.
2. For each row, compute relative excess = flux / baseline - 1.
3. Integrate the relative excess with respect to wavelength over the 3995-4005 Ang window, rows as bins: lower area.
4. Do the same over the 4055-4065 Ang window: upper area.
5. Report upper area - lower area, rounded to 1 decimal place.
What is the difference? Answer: -1.4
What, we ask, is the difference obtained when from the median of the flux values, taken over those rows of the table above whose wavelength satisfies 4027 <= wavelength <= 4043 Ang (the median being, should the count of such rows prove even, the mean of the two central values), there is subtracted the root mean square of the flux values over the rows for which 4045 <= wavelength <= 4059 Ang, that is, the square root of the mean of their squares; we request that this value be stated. -0.03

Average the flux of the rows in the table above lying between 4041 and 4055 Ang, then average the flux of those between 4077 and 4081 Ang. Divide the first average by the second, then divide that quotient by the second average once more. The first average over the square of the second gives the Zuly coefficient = 0.203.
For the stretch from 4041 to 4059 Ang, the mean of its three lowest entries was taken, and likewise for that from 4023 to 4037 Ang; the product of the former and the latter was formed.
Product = 18.6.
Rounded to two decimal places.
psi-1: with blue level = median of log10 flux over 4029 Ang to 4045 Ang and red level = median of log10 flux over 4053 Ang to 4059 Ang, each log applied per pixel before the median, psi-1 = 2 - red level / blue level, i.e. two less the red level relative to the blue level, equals 0.96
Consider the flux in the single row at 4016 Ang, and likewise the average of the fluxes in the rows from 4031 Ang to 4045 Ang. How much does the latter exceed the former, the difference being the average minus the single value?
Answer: -0.3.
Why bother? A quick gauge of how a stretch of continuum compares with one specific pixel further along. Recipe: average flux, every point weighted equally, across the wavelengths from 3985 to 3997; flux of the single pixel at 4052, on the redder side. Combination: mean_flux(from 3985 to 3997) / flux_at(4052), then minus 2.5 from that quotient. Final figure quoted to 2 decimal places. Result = -1.32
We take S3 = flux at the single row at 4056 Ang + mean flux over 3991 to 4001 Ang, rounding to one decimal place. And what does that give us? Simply 9.8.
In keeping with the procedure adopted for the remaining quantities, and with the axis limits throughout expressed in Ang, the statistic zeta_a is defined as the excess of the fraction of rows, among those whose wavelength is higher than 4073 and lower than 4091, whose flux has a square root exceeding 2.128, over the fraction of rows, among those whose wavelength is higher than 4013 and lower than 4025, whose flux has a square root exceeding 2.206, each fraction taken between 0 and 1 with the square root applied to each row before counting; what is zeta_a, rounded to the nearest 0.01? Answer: 0.83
